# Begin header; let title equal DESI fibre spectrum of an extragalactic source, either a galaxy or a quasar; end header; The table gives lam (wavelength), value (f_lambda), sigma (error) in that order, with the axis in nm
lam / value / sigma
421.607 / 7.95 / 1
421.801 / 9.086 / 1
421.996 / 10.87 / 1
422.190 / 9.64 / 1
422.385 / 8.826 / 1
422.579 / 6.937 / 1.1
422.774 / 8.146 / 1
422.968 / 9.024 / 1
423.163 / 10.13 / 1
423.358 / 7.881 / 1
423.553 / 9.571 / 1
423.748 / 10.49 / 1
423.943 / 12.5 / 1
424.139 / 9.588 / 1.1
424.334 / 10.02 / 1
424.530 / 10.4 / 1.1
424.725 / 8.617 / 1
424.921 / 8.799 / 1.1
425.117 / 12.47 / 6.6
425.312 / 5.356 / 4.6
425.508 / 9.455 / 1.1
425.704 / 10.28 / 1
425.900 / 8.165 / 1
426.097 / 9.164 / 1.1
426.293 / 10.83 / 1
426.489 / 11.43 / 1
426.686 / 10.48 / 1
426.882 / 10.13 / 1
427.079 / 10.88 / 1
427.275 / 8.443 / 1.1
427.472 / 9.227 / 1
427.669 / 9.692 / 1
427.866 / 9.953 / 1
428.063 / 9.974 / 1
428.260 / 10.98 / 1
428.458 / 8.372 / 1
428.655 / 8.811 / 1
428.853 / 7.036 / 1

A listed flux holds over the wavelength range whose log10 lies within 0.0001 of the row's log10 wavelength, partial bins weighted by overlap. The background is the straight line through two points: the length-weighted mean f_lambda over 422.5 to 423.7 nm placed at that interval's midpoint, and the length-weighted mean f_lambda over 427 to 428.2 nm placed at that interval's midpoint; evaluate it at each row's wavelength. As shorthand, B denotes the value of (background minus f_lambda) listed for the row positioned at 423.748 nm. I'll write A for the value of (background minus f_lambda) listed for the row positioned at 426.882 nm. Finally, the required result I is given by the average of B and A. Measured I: -1.1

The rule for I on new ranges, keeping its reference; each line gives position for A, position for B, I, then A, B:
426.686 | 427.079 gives -1.1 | -1.0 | -1.3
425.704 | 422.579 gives 0.3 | -1.0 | 1.7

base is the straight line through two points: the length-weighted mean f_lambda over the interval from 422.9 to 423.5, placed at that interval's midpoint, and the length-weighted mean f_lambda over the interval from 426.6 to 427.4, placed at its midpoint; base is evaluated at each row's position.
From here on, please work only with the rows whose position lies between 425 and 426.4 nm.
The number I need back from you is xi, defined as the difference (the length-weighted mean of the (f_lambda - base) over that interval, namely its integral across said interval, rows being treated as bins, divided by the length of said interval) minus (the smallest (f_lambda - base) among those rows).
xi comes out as 3.9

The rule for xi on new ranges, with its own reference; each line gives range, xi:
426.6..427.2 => 0.3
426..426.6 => 1.3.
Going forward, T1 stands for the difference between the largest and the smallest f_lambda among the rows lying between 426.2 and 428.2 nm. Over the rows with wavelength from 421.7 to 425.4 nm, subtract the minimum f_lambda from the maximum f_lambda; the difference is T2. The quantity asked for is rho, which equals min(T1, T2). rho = 2.99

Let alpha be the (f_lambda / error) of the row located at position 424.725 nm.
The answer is 8.6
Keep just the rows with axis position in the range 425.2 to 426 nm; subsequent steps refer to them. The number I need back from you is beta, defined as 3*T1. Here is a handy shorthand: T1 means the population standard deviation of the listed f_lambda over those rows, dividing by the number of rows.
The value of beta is 5.6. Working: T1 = 1.9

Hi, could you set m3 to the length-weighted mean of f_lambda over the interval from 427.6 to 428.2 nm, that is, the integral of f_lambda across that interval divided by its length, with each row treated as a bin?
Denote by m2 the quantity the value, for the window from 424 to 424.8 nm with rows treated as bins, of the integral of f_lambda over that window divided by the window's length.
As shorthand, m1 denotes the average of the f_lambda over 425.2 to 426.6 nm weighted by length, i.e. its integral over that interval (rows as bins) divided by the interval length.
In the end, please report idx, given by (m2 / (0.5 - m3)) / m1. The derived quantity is -0.112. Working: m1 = 9.29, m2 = 9.8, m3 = 10.0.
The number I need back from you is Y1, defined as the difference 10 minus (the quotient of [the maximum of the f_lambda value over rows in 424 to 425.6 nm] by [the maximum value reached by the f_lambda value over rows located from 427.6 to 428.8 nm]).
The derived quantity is 8.86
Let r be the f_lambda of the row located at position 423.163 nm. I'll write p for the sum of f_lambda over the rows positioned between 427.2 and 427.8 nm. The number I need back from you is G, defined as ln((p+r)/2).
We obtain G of 2.9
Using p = 27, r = 10.13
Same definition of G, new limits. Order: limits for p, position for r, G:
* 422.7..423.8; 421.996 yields 3.5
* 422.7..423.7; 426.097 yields 3.3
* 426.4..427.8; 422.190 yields 3.7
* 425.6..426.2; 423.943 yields 3.0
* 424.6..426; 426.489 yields 3.6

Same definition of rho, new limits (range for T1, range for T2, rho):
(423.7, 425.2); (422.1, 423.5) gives 3.19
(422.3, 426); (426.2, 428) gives 2.99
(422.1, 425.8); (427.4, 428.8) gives 2.61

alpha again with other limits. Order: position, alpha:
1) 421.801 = 9.1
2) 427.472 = 9.2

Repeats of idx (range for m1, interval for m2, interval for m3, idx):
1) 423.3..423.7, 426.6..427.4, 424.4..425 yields -0.125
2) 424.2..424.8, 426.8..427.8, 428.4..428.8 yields -0.126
